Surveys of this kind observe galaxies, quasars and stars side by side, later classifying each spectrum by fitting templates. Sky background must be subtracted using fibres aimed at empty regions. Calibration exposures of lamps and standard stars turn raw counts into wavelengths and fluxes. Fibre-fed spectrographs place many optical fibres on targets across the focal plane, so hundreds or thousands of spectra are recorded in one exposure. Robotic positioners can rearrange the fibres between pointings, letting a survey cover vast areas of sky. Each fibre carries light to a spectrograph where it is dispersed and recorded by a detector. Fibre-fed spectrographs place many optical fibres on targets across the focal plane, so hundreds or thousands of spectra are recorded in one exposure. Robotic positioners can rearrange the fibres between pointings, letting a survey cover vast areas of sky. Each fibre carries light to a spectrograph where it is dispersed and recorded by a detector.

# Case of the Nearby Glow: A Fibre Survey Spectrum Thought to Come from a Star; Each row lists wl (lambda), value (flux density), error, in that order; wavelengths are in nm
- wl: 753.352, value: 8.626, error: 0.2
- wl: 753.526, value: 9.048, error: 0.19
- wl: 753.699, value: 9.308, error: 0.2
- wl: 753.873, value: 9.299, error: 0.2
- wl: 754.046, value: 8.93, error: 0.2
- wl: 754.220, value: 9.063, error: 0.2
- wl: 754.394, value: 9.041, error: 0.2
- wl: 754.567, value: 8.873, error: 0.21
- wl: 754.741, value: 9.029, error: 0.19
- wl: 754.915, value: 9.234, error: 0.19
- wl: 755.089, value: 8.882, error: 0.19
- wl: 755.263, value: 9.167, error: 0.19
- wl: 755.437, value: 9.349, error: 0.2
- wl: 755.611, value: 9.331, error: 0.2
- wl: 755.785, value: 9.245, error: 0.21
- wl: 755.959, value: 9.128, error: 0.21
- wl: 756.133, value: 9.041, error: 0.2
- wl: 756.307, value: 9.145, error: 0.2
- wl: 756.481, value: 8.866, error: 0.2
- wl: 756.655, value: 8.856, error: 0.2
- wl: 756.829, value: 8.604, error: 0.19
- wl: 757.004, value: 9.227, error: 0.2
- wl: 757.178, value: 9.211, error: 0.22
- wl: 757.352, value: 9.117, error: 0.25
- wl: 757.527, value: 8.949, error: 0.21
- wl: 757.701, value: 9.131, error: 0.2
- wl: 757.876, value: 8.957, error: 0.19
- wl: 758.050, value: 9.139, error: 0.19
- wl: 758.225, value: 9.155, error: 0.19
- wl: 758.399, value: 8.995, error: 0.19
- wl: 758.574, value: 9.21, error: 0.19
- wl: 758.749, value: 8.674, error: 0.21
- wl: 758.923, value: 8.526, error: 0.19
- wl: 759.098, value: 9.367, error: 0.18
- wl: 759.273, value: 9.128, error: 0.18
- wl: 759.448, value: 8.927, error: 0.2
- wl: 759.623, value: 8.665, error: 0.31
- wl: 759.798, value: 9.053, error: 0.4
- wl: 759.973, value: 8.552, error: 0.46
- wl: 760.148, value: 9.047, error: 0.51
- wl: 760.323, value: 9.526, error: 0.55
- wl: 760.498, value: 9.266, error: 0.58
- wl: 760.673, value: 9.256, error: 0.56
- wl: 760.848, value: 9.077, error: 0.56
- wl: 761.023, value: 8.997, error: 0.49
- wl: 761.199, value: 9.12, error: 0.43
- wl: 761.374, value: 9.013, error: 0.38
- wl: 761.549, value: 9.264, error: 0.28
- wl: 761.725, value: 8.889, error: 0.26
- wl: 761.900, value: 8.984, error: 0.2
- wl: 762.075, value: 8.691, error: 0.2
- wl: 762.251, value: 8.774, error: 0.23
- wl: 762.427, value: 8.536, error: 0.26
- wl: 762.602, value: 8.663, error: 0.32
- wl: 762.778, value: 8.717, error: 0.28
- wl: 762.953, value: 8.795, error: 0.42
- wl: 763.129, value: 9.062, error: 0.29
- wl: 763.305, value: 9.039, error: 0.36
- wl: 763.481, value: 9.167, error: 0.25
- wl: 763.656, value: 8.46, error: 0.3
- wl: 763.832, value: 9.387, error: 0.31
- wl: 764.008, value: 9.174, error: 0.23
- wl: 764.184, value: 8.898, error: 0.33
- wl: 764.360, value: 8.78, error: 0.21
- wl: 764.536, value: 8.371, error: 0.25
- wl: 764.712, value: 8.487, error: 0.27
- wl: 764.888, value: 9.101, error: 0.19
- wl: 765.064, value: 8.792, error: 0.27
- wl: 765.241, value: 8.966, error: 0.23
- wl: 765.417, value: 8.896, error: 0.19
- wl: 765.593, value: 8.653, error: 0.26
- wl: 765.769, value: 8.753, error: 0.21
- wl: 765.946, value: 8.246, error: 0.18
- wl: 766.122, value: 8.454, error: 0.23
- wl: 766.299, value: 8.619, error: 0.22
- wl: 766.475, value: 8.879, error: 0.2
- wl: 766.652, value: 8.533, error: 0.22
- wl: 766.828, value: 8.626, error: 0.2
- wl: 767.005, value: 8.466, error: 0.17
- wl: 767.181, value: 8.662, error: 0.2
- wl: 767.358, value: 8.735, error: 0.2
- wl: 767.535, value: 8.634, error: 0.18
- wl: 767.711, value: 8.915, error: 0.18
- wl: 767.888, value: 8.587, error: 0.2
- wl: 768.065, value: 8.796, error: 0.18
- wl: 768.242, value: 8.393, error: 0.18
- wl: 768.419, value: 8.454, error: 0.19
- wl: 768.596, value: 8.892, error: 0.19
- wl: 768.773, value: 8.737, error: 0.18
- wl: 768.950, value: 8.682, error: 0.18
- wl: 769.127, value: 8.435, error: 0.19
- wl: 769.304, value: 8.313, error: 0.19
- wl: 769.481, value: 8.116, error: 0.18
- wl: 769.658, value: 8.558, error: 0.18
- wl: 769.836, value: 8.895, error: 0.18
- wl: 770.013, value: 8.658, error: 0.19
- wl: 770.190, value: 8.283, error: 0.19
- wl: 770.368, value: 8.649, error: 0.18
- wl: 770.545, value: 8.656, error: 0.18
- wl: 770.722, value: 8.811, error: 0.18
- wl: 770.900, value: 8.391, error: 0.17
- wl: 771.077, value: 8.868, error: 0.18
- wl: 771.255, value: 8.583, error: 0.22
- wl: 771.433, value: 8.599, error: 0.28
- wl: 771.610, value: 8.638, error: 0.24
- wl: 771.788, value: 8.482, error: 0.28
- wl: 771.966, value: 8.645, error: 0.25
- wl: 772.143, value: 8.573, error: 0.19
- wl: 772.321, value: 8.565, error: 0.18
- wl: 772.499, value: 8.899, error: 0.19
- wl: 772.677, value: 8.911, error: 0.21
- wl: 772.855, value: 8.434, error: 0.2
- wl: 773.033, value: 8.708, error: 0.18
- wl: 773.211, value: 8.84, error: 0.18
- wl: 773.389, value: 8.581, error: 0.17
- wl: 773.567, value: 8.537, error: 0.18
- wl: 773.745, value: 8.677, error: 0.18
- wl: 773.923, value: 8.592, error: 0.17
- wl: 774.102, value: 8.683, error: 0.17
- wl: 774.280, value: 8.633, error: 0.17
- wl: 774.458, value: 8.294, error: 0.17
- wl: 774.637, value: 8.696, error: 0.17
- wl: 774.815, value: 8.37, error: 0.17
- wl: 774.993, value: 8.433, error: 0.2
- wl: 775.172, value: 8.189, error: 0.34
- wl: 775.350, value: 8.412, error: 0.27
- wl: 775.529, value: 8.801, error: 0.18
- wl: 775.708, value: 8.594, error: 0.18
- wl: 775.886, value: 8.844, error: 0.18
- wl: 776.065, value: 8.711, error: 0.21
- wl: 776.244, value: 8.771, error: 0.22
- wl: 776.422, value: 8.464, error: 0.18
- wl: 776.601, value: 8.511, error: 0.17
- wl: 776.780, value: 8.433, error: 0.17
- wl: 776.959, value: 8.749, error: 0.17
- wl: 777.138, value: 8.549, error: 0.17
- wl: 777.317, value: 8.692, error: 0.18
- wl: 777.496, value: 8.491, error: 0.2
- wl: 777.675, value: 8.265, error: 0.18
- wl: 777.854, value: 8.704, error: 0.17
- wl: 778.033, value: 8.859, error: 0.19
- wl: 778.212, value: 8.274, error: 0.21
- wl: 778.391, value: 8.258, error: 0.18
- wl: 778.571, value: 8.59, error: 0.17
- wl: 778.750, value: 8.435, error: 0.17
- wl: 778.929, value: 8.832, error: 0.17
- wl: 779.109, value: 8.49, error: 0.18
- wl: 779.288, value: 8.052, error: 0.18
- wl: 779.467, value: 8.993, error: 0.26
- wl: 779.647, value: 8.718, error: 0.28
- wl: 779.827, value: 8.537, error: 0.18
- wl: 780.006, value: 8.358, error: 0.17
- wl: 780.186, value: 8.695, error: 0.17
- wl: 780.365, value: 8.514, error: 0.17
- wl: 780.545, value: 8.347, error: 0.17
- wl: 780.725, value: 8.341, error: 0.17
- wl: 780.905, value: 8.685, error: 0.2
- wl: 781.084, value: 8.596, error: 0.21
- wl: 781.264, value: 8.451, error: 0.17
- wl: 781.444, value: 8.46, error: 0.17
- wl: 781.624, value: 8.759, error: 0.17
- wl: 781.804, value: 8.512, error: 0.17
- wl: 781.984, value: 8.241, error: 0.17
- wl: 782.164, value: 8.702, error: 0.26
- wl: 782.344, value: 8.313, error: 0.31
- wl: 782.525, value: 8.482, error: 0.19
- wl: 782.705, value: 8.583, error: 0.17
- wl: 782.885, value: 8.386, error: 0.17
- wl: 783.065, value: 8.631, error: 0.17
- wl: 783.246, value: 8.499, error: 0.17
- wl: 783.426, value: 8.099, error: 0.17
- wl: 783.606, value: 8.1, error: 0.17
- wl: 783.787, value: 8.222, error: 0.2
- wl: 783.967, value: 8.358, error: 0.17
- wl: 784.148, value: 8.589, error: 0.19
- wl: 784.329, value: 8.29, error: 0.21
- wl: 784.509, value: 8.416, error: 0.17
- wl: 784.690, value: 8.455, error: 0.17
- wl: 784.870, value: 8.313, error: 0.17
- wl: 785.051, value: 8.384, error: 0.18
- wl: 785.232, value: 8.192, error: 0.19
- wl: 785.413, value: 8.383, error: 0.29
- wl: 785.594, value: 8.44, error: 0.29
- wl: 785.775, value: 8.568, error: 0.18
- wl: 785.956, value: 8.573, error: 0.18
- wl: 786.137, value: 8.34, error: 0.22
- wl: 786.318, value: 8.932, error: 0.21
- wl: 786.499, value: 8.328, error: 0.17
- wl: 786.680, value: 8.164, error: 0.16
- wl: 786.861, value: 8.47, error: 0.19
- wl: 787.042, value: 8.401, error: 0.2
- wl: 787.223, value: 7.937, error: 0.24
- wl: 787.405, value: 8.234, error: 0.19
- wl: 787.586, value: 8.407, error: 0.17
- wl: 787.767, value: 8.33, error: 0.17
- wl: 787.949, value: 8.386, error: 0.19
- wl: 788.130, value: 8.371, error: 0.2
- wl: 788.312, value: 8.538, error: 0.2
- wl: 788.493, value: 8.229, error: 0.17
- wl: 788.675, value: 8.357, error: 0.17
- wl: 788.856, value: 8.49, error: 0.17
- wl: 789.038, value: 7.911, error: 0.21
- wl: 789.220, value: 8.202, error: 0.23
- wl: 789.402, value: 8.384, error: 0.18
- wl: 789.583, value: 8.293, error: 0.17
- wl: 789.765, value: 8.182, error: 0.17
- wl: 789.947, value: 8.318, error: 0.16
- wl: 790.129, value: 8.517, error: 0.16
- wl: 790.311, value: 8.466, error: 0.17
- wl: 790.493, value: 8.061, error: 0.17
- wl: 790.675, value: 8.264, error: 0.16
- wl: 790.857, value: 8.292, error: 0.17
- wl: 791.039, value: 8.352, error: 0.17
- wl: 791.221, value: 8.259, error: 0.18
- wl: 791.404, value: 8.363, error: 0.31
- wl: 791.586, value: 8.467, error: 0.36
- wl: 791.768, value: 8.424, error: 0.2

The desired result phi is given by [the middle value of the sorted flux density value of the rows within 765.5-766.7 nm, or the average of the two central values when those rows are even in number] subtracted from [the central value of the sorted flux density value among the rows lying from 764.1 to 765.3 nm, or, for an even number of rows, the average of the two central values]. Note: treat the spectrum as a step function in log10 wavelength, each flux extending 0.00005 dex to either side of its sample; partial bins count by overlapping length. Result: 0.17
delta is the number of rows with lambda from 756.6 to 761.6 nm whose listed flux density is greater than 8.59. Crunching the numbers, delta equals 27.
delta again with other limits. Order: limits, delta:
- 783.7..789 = 1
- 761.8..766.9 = 22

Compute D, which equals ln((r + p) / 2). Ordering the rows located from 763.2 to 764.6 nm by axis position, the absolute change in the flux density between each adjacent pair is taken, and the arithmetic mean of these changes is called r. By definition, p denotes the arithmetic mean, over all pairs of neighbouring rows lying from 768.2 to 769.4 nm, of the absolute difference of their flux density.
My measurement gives -1.24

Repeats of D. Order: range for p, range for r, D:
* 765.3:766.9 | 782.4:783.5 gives -1.48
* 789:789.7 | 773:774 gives -1.83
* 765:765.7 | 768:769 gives -1.65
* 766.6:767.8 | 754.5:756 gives -1.81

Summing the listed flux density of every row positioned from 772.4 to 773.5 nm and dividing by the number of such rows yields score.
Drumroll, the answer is 8.7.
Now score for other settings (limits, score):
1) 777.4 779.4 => 8.5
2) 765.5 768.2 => 8.6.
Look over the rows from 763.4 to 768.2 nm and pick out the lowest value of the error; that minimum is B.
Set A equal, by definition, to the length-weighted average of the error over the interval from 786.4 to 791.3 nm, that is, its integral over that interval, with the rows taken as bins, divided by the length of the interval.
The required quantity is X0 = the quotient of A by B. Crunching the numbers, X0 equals 1.07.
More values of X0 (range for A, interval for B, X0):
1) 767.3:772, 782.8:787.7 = 1.23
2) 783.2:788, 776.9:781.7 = 1.14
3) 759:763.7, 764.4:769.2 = 2.06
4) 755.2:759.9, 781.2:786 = 1.25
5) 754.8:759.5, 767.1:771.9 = 1.17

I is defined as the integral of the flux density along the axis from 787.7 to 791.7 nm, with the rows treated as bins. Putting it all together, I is 33.3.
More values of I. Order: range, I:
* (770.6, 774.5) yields 33.7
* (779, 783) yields 34.0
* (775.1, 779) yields 33.4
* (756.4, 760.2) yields 34.1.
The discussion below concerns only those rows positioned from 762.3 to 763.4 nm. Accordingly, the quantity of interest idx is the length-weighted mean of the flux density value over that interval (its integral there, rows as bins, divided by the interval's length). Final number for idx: 8.80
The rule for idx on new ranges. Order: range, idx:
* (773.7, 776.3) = 8.57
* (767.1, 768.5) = 8.65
